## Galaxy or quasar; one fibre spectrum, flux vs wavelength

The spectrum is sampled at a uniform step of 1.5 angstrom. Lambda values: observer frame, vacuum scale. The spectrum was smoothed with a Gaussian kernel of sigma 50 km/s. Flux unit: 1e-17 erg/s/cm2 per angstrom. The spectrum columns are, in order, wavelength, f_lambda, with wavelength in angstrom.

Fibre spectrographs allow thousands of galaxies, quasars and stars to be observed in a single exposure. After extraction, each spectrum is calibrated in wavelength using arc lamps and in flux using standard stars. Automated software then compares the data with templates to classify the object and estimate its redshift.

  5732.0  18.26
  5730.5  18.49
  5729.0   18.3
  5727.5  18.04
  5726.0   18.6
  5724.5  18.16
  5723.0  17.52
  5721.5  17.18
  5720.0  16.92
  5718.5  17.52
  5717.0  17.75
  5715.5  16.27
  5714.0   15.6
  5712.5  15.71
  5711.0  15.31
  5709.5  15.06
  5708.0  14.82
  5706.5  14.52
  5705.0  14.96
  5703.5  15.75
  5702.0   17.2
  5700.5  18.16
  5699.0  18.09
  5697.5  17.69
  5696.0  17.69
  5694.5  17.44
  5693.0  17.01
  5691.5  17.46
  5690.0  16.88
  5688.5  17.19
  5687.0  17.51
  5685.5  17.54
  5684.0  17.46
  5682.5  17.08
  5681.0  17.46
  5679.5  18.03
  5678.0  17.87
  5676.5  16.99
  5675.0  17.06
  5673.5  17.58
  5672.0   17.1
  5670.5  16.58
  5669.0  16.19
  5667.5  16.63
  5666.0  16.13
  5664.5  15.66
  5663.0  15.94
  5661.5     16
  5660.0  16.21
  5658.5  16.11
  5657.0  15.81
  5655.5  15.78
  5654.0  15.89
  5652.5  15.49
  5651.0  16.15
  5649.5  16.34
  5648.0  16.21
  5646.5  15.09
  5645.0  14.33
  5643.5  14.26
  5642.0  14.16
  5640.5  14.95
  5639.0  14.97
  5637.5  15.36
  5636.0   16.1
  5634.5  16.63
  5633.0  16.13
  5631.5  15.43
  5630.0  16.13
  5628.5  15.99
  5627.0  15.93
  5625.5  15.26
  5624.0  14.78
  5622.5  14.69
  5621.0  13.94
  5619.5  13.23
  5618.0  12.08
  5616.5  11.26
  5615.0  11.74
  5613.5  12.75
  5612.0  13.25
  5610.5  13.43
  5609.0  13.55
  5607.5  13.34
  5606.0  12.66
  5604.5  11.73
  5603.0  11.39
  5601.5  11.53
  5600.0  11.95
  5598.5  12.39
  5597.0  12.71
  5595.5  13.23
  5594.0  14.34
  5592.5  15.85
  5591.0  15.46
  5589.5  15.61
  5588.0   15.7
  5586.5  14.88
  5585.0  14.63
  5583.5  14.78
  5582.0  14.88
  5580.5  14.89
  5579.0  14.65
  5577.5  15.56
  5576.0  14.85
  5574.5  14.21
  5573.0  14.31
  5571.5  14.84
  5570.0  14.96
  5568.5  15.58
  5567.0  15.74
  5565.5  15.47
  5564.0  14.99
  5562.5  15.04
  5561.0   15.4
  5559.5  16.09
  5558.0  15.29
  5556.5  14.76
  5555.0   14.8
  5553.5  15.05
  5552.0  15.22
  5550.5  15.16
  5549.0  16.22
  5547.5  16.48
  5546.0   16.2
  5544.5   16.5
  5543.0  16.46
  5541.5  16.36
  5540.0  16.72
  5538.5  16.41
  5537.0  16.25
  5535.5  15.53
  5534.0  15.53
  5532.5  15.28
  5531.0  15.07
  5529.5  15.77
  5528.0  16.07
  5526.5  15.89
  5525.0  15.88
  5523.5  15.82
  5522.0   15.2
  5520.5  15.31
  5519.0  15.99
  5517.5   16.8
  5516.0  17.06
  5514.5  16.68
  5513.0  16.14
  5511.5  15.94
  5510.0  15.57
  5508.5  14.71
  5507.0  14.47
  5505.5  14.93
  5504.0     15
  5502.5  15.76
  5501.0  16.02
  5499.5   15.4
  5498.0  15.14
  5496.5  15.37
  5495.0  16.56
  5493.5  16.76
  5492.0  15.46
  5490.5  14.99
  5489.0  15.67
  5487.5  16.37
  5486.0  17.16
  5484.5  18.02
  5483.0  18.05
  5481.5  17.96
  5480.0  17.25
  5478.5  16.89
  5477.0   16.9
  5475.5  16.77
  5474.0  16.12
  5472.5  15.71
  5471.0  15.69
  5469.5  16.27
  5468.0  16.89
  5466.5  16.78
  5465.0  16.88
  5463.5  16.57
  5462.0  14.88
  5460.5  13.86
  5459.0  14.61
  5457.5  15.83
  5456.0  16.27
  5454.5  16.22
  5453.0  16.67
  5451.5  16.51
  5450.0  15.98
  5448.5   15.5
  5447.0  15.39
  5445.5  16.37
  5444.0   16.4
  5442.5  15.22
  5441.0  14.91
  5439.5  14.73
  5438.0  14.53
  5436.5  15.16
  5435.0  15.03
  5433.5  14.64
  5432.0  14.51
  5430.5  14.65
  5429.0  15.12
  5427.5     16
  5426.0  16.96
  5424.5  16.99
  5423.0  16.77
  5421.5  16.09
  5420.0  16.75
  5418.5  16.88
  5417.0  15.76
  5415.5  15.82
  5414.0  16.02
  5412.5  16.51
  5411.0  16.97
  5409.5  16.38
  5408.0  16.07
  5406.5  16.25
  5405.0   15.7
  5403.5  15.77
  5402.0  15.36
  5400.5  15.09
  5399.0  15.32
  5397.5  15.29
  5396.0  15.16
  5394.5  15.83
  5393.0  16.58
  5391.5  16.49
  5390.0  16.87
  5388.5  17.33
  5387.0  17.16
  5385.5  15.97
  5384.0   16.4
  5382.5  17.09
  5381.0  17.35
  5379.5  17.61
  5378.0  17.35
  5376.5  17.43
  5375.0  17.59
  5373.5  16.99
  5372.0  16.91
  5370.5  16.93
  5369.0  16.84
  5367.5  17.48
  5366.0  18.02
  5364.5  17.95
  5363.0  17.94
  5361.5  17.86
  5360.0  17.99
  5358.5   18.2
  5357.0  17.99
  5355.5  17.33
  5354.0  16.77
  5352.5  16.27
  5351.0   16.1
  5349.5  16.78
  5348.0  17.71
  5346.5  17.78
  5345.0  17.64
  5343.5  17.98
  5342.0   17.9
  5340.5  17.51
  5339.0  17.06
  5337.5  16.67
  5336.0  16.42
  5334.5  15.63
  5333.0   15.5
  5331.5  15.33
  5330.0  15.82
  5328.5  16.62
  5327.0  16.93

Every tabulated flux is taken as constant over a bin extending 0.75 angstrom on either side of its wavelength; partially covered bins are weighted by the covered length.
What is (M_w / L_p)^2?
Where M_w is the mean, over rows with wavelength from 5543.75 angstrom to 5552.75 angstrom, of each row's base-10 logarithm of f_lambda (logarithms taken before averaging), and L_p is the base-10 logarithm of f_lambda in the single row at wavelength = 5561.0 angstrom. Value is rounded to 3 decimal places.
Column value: 1.026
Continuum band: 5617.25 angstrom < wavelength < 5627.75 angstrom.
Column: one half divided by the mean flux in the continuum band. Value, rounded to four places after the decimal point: 0.0350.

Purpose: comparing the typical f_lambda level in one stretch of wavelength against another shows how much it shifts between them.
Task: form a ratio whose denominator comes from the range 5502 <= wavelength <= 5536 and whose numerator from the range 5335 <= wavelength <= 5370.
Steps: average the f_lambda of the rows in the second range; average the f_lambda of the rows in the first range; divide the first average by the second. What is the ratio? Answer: 1.11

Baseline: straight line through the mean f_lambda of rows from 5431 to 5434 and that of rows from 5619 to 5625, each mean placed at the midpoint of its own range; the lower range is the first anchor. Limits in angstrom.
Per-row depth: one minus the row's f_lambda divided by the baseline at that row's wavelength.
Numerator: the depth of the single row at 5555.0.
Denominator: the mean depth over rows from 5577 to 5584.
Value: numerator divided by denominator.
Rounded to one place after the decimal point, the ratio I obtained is 0.7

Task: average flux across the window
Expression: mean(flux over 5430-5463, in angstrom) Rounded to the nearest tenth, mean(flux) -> 15.4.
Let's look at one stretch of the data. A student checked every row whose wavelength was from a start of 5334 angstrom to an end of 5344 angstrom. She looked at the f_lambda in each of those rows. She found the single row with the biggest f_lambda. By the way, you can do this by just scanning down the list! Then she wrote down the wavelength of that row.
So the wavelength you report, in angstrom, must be 5343.5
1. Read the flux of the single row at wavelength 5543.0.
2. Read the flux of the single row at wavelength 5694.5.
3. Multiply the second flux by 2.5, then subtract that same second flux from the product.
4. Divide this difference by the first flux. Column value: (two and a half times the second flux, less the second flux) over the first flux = 1.59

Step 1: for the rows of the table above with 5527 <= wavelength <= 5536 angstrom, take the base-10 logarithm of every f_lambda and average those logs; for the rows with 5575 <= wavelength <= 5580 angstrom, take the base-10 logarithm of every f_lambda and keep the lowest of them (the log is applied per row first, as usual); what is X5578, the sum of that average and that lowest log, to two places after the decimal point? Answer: 2.36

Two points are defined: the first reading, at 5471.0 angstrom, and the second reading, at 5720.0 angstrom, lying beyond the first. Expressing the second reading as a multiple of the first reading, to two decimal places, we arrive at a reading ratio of 1.08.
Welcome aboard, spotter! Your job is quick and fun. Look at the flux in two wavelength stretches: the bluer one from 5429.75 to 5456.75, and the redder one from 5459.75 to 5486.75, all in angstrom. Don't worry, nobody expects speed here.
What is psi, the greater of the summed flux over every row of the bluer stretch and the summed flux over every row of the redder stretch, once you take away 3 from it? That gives 296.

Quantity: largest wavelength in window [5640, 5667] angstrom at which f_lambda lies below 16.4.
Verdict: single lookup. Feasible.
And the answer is 5666.0 angstrom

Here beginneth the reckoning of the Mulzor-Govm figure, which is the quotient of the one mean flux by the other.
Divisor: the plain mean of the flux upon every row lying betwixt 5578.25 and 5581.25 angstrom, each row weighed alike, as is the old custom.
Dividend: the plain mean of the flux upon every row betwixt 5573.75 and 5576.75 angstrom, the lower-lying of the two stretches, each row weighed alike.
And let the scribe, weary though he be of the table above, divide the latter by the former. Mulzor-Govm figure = 0.98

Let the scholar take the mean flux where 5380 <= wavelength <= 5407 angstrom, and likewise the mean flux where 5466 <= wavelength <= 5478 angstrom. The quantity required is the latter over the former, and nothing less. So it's 1.01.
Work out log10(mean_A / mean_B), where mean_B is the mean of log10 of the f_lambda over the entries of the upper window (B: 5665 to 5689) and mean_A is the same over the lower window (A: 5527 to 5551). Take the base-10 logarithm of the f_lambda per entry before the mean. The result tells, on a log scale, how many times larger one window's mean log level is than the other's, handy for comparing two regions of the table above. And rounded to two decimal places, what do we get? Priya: -0.01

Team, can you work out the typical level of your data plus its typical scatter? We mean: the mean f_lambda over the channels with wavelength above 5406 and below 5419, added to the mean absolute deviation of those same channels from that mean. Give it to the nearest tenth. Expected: 16.6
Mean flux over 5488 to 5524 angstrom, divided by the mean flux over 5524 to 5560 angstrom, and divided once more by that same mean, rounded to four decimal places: 0.0630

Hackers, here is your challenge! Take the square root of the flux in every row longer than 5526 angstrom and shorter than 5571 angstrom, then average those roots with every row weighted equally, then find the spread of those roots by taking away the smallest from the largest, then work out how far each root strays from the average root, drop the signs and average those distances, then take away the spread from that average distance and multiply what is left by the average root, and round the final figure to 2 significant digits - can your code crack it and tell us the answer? -0.72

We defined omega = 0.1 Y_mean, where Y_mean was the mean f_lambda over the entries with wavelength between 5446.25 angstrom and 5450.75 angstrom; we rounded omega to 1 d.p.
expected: 1.6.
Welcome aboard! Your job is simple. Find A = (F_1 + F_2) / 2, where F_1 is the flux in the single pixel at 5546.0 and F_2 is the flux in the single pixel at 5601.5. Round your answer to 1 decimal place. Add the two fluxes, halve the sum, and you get 13.9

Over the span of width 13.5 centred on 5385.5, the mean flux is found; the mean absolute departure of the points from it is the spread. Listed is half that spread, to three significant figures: 0.216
